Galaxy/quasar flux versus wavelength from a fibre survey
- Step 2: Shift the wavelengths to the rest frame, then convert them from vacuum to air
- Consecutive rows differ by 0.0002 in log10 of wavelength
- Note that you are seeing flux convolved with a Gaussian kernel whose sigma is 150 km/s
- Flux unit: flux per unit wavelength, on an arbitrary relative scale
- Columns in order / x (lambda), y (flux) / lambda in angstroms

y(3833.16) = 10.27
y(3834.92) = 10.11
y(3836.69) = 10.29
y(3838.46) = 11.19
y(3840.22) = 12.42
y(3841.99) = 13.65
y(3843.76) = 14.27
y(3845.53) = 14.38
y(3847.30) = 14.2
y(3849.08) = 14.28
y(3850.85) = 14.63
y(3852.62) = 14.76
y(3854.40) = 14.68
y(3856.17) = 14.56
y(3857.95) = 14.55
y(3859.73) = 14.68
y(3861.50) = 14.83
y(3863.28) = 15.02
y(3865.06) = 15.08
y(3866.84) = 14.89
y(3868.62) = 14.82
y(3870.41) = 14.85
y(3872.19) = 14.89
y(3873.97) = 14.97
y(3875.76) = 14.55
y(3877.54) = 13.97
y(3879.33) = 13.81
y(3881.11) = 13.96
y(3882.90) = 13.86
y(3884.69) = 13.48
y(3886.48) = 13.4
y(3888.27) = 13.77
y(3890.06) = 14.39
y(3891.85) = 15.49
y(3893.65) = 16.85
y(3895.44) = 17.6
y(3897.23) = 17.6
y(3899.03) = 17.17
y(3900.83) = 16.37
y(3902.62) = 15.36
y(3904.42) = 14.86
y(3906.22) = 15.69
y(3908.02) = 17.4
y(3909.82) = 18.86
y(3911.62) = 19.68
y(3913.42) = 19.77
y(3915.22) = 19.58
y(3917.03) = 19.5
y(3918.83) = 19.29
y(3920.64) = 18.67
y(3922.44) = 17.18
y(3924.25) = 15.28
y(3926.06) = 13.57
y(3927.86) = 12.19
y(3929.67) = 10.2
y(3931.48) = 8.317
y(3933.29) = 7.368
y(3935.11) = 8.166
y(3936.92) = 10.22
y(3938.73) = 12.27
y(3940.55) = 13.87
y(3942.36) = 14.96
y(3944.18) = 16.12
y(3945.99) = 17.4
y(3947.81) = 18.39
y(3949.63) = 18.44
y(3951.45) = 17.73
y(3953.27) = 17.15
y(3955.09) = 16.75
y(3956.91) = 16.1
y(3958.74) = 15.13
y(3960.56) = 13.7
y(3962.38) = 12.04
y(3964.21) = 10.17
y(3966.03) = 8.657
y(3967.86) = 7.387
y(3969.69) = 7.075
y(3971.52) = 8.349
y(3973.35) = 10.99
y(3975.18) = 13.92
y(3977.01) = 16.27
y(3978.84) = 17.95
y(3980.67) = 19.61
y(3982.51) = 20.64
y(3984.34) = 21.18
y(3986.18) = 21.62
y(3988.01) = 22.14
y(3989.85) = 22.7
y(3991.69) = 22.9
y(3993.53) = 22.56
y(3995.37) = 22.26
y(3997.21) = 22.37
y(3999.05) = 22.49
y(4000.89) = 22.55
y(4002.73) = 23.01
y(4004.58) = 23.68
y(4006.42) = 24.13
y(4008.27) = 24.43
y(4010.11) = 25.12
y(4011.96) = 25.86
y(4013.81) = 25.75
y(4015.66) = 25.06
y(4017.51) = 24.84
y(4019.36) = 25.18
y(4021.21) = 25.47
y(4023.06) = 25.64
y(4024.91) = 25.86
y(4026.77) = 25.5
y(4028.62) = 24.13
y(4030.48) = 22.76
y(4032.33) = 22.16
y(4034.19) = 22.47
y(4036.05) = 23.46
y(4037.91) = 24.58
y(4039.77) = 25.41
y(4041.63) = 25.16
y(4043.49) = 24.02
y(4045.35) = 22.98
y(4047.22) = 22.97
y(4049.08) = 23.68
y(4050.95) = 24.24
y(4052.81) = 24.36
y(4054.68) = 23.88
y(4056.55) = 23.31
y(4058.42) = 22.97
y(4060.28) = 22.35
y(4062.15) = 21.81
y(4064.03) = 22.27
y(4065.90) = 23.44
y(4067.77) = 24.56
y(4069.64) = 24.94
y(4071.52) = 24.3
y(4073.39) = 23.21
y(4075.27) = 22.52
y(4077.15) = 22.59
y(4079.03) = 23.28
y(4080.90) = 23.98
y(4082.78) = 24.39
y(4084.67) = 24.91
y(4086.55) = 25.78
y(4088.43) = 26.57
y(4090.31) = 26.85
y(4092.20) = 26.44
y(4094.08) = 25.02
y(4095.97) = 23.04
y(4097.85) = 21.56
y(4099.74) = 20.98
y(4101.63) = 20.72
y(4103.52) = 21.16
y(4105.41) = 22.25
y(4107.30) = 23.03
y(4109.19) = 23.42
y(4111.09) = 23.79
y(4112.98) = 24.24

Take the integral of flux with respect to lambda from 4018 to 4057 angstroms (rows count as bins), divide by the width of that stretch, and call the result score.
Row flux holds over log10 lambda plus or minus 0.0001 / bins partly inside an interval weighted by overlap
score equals 24.2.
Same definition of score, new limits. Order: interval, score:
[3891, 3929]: 17.0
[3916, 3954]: 14.6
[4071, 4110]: 23.6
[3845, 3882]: 14.6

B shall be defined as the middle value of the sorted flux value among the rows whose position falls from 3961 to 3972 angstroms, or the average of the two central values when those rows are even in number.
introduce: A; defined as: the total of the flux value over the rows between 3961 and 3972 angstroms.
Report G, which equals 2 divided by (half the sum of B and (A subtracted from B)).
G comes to -0.109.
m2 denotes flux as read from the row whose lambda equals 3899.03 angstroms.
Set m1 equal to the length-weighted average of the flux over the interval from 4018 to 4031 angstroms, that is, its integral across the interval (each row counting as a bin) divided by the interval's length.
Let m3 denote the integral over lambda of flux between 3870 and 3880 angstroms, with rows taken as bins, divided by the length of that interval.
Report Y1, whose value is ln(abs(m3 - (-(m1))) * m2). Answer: 6.5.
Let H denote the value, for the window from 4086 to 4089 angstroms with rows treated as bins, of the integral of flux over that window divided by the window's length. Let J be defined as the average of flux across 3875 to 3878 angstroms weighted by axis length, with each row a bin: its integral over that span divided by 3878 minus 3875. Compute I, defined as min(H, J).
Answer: 14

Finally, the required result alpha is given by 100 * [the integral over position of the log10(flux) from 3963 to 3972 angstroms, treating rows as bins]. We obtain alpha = 829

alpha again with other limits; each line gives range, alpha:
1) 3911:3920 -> 1161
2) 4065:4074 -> 1245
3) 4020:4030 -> 1401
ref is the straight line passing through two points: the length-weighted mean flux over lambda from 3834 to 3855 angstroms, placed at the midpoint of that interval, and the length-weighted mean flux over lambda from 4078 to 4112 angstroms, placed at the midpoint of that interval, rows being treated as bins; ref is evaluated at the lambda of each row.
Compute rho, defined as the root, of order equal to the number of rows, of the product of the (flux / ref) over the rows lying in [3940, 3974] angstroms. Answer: 0.73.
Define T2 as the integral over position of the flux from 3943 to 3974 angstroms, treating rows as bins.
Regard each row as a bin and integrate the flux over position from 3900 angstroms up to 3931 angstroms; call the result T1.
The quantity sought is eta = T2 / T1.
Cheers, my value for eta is 0.82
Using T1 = 513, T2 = 423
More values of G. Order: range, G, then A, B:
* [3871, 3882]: -0.069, 86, 14.3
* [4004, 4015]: -0.040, 149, 24.8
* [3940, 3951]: -0.061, 99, 16.8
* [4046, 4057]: -0.042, 142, 23.8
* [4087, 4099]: -0.041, 149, 25.7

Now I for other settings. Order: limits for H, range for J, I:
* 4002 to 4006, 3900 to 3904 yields 16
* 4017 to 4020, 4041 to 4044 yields 25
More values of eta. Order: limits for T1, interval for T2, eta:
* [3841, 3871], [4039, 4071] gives 1.73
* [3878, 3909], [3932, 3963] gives 0.94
